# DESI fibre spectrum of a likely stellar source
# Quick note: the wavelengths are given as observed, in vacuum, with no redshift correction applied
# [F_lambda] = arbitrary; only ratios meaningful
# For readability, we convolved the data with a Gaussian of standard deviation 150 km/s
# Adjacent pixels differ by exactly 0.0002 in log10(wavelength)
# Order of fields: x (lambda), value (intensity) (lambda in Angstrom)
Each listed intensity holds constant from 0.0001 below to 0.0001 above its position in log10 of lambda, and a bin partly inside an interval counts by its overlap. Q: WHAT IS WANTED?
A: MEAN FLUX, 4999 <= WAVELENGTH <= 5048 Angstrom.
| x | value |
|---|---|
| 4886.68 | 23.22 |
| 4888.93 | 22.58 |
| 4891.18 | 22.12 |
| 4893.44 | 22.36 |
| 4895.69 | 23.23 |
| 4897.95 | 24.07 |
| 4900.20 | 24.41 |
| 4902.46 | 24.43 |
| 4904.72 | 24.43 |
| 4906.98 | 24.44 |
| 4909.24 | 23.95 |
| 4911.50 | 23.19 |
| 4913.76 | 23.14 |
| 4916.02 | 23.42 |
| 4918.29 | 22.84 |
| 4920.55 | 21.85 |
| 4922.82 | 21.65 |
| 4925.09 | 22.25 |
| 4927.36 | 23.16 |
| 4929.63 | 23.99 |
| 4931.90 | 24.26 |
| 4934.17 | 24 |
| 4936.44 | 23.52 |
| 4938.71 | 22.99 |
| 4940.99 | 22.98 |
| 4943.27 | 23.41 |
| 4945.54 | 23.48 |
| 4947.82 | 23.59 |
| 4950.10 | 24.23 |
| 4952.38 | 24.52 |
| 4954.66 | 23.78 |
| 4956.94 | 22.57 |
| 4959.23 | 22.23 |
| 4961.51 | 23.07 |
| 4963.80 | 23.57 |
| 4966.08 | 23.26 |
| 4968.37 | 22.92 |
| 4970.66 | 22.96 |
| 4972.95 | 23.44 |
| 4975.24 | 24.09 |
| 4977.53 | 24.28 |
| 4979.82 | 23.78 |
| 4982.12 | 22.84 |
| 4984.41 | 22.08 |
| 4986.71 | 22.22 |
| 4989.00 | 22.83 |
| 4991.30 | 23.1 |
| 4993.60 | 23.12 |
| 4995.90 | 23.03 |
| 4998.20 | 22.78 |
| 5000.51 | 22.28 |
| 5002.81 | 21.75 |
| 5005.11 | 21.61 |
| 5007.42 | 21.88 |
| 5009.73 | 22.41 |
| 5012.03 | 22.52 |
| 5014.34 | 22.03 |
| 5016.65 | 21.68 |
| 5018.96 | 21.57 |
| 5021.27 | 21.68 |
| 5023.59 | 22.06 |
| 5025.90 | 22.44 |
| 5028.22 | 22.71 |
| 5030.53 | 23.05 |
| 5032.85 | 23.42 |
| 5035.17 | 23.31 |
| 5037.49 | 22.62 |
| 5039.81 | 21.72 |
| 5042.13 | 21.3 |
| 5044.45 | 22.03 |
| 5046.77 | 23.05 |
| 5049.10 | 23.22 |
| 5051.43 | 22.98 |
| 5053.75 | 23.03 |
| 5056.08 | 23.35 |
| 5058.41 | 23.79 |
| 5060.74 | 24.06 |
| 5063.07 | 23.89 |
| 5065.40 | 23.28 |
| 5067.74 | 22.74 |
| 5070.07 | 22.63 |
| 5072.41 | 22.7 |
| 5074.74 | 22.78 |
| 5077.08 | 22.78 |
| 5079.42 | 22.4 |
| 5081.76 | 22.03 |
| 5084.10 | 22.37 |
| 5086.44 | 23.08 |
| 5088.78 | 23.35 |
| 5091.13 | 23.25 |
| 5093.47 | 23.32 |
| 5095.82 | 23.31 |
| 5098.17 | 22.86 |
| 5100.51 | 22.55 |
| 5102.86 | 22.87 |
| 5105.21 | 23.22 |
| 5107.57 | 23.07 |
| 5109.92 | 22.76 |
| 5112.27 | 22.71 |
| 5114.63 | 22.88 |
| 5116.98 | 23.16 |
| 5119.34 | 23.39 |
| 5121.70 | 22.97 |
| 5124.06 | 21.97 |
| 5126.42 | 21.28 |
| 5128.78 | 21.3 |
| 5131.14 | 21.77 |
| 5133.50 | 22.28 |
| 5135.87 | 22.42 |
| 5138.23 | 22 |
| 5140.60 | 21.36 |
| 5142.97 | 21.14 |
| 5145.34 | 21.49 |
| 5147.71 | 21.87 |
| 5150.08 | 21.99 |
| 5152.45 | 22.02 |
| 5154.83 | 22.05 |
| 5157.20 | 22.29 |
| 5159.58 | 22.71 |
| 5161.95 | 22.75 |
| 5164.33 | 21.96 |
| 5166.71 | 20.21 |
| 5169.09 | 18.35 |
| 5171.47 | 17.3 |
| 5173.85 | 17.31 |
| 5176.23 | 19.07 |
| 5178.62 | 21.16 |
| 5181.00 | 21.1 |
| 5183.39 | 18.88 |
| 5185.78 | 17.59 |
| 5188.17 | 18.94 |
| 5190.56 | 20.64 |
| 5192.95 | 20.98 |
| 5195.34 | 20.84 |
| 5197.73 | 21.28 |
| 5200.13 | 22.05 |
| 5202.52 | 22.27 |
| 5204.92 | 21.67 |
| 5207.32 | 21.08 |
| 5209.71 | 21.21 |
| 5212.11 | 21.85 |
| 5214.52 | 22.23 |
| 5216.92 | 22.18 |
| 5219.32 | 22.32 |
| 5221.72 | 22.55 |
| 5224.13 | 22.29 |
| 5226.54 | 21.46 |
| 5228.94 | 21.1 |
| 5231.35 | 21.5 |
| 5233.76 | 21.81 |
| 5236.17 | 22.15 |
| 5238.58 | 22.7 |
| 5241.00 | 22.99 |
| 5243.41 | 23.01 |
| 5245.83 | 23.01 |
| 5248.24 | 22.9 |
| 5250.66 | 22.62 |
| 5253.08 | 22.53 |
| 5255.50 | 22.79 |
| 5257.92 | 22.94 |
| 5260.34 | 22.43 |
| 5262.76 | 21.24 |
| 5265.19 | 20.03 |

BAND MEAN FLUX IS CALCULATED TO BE 22.2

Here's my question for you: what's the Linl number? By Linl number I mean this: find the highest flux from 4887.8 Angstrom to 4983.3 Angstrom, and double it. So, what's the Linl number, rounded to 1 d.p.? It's 49.0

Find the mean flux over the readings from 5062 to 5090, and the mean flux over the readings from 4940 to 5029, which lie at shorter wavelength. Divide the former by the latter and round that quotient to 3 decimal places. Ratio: 1.000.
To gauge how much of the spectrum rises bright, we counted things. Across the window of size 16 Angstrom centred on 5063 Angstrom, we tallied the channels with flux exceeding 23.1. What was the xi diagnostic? 5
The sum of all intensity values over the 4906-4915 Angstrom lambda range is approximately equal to 94.7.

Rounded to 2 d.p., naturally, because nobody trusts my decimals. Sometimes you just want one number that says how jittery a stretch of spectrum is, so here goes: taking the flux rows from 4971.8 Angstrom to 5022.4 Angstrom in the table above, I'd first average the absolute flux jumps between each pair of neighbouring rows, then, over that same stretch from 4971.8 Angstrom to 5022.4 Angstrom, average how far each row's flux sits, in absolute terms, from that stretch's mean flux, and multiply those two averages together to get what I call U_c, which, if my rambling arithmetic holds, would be 0.24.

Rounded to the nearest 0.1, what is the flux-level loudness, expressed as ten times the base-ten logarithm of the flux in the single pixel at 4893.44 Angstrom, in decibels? 13.5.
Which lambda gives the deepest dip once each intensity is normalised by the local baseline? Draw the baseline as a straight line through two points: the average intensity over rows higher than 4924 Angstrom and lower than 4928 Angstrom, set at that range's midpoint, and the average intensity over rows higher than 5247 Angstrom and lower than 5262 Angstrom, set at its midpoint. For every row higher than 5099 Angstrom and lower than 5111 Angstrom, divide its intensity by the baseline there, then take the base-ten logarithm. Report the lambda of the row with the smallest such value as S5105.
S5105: 5100.51 Angstrom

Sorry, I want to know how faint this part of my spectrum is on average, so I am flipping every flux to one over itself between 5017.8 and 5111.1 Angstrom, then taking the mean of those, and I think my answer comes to 0.0439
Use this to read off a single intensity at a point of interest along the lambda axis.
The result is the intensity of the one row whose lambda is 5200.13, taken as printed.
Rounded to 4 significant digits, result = 22.05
